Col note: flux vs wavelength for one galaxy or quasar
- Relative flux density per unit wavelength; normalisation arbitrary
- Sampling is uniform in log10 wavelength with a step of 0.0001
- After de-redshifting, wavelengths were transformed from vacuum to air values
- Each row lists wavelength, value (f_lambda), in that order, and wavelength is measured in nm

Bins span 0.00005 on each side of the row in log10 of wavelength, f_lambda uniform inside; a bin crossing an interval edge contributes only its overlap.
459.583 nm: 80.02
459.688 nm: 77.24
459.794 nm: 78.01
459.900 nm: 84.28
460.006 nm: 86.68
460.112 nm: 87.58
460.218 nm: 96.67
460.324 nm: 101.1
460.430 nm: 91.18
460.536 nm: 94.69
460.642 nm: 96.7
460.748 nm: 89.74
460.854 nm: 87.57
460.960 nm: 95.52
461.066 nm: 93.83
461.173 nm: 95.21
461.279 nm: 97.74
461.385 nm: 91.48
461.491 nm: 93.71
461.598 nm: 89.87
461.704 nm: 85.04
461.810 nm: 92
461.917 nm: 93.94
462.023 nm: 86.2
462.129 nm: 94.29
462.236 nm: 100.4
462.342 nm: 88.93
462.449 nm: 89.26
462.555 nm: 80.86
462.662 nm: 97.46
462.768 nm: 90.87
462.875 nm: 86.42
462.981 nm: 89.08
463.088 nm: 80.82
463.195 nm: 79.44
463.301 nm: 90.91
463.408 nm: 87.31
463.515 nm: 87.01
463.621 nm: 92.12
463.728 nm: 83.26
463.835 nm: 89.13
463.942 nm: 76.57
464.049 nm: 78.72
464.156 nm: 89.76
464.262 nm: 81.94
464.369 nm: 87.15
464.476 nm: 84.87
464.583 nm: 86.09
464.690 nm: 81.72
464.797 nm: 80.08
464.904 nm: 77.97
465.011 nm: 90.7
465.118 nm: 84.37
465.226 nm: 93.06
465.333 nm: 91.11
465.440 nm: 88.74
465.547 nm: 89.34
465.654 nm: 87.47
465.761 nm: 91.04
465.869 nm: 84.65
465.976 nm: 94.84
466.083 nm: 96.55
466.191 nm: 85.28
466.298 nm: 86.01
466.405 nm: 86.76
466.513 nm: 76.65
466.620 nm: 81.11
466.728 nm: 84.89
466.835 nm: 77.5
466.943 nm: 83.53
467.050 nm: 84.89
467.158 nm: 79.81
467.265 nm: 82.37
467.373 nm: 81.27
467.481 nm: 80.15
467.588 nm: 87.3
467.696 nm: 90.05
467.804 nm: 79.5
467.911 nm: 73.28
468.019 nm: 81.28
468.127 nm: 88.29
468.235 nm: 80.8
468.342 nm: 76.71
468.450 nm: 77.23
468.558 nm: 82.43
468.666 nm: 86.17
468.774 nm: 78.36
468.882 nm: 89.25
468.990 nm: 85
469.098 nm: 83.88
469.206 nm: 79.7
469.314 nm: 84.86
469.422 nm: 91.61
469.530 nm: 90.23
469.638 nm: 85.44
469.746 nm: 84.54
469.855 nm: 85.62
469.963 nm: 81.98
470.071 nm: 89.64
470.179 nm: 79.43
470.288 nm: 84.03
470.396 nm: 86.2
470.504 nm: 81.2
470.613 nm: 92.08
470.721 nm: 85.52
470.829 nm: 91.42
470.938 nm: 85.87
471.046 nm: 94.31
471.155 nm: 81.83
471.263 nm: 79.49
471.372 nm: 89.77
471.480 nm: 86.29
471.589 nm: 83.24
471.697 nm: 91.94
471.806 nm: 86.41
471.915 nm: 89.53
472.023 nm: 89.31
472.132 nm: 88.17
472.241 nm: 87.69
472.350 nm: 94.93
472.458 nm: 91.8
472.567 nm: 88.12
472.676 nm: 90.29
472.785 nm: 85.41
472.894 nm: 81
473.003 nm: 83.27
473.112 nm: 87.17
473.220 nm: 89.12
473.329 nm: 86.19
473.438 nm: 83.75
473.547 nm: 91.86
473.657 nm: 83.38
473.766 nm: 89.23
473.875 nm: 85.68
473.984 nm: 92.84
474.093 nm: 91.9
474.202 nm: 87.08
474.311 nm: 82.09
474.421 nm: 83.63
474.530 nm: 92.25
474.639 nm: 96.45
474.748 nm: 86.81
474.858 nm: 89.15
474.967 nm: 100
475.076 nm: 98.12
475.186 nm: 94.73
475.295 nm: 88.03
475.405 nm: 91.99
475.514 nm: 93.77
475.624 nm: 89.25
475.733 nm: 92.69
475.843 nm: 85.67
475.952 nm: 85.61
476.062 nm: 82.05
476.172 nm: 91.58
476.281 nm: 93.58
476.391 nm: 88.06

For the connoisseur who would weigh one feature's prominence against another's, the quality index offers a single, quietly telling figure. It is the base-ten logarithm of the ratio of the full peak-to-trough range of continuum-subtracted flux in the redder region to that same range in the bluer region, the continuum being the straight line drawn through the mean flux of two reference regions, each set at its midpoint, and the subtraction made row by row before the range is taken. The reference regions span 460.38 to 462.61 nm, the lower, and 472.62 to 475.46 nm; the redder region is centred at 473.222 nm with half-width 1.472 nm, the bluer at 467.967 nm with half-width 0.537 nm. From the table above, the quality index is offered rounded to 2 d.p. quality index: -0.02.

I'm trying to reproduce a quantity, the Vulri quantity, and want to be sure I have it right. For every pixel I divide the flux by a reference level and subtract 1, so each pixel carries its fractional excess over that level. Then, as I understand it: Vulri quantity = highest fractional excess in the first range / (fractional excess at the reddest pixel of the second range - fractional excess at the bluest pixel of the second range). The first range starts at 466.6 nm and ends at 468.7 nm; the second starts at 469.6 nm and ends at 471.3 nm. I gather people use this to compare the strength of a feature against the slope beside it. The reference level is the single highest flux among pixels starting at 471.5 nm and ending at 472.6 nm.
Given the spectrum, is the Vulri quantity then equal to 1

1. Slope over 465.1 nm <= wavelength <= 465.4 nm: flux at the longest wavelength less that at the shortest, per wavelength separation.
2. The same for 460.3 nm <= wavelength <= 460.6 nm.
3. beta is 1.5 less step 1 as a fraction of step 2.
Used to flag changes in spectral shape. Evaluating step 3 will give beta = 2.5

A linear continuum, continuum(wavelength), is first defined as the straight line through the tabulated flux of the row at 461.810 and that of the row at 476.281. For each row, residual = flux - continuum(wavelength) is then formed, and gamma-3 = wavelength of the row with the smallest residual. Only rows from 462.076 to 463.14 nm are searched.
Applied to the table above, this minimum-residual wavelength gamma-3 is 463.088 nm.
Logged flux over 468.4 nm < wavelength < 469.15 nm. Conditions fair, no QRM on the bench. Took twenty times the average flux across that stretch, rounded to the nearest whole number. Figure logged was 1664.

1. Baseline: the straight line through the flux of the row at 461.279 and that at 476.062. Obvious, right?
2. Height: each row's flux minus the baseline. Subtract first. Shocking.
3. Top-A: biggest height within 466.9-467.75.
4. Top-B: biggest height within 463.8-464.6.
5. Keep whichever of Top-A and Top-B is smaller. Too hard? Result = -5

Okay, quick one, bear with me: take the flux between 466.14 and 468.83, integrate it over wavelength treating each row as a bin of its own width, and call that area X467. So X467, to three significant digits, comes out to 221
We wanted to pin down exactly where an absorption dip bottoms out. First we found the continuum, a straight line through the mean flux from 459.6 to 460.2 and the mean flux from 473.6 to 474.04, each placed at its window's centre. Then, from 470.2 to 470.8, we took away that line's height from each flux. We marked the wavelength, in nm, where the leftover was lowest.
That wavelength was 470.504 nm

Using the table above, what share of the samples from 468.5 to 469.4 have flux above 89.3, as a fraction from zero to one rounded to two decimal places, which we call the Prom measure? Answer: 0.00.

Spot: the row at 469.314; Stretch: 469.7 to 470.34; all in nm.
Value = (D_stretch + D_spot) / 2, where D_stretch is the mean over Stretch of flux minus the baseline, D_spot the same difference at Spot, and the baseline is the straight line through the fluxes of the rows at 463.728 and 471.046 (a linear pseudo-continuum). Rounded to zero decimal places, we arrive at -8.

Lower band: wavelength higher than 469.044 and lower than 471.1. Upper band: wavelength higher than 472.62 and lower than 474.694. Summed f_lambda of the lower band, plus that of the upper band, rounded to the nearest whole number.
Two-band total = 3300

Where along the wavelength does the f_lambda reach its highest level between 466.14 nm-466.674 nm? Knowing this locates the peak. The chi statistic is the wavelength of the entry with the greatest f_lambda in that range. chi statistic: 466.405 nm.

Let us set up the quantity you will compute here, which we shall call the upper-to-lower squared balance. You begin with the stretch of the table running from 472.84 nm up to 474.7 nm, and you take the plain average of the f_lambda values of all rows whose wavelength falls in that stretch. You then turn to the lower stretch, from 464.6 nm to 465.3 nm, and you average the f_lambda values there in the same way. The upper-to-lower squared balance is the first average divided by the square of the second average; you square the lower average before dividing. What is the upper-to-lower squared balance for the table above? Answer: 0.0122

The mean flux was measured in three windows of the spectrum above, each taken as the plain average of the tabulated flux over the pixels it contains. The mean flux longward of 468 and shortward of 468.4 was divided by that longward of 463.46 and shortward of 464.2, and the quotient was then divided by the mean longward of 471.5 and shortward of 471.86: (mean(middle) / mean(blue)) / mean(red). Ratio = 0.0110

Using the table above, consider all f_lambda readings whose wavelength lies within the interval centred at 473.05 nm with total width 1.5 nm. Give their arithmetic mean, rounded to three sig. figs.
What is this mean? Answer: 87.5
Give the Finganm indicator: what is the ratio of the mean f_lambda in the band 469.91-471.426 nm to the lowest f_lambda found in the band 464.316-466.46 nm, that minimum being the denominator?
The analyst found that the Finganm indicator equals 1.102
